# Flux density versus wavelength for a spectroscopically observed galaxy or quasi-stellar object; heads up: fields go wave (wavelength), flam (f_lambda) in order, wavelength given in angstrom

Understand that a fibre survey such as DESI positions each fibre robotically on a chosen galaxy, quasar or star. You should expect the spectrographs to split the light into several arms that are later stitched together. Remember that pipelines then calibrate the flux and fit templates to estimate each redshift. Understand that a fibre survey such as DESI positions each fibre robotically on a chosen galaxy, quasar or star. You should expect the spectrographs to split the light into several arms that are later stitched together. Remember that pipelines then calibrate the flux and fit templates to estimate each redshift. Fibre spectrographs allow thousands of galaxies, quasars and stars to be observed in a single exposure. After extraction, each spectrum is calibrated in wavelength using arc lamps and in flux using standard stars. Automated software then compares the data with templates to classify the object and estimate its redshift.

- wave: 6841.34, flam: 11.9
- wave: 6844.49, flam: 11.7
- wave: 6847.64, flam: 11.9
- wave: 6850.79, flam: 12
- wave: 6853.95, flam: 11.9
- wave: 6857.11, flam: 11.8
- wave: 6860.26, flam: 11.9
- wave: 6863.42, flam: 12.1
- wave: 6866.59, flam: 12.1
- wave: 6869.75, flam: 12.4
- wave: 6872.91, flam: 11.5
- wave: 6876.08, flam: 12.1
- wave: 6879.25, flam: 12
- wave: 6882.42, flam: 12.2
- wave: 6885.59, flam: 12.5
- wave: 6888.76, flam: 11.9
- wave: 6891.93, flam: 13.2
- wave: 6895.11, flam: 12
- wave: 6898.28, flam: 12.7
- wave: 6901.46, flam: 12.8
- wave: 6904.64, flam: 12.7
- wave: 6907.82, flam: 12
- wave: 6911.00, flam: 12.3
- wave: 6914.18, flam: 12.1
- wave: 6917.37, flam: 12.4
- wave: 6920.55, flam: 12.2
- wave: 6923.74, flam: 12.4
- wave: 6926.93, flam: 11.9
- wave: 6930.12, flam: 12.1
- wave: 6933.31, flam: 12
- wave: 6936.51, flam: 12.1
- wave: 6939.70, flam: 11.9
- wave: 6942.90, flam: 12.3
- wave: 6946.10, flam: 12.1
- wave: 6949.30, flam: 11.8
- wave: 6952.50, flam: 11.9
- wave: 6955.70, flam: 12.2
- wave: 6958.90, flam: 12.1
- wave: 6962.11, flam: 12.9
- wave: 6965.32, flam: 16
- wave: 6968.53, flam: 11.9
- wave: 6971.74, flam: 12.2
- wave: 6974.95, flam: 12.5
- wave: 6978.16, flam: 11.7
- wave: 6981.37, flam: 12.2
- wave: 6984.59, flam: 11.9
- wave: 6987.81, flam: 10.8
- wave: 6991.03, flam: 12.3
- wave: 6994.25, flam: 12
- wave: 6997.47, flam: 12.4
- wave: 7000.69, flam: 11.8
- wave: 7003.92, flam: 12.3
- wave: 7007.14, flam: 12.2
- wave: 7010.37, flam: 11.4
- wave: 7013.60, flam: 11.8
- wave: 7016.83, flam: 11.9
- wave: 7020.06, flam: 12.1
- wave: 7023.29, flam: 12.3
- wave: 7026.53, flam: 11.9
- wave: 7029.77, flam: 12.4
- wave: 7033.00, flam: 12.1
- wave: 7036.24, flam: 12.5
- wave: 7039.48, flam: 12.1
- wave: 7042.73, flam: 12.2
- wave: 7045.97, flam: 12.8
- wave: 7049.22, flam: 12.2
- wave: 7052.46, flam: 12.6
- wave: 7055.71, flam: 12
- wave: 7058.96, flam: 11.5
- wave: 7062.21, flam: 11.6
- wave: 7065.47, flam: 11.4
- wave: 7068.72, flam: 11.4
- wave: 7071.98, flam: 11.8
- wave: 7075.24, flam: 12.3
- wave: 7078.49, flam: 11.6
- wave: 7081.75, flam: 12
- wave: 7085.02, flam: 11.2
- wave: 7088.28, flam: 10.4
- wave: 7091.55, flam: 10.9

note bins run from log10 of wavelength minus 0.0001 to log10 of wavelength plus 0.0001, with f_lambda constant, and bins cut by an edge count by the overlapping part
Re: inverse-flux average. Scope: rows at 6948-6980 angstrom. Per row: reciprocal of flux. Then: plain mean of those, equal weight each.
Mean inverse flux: 0.0805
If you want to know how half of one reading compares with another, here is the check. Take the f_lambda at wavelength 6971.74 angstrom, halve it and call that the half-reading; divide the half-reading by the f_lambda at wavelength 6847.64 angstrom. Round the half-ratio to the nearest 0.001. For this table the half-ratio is 0.513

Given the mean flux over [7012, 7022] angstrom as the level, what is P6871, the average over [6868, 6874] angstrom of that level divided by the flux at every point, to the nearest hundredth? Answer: 1.00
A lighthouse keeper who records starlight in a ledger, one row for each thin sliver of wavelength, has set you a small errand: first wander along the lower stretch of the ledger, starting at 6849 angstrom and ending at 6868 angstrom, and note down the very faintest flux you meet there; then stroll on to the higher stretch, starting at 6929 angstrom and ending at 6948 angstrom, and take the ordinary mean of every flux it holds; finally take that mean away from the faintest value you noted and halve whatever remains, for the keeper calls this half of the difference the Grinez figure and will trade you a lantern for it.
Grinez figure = -0.14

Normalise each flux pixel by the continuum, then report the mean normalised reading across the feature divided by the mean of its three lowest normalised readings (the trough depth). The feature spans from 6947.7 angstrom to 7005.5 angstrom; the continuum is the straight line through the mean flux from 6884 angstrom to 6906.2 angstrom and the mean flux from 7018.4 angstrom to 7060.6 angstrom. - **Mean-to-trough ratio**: 1.074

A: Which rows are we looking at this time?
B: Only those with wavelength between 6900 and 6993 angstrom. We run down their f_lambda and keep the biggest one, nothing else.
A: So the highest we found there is 16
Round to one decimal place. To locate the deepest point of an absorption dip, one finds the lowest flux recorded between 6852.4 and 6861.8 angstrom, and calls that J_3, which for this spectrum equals 11.8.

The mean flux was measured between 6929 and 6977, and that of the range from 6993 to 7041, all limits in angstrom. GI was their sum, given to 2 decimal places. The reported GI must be 24.48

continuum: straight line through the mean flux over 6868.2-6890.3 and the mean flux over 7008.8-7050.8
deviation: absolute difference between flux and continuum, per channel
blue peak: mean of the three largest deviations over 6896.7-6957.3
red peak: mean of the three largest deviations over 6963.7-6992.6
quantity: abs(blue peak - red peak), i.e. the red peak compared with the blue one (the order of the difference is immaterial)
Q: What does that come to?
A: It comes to 1.23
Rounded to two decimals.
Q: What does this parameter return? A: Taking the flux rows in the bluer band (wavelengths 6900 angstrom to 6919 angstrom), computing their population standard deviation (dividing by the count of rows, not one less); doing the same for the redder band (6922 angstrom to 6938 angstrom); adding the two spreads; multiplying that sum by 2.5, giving 1.15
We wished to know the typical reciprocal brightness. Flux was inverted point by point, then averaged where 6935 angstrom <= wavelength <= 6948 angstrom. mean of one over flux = 0.0827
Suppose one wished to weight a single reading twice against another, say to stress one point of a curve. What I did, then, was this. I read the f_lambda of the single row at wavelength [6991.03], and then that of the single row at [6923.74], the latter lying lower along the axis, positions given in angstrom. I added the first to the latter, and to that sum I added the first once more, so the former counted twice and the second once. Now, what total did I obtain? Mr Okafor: 37.0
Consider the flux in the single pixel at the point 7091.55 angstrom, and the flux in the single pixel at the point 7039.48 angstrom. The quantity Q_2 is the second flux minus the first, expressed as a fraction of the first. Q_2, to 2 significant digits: 0.11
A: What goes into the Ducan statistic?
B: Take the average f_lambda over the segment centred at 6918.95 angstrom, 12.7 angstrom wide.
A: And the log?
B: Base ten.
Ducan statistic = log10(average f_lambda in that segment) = 1.09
